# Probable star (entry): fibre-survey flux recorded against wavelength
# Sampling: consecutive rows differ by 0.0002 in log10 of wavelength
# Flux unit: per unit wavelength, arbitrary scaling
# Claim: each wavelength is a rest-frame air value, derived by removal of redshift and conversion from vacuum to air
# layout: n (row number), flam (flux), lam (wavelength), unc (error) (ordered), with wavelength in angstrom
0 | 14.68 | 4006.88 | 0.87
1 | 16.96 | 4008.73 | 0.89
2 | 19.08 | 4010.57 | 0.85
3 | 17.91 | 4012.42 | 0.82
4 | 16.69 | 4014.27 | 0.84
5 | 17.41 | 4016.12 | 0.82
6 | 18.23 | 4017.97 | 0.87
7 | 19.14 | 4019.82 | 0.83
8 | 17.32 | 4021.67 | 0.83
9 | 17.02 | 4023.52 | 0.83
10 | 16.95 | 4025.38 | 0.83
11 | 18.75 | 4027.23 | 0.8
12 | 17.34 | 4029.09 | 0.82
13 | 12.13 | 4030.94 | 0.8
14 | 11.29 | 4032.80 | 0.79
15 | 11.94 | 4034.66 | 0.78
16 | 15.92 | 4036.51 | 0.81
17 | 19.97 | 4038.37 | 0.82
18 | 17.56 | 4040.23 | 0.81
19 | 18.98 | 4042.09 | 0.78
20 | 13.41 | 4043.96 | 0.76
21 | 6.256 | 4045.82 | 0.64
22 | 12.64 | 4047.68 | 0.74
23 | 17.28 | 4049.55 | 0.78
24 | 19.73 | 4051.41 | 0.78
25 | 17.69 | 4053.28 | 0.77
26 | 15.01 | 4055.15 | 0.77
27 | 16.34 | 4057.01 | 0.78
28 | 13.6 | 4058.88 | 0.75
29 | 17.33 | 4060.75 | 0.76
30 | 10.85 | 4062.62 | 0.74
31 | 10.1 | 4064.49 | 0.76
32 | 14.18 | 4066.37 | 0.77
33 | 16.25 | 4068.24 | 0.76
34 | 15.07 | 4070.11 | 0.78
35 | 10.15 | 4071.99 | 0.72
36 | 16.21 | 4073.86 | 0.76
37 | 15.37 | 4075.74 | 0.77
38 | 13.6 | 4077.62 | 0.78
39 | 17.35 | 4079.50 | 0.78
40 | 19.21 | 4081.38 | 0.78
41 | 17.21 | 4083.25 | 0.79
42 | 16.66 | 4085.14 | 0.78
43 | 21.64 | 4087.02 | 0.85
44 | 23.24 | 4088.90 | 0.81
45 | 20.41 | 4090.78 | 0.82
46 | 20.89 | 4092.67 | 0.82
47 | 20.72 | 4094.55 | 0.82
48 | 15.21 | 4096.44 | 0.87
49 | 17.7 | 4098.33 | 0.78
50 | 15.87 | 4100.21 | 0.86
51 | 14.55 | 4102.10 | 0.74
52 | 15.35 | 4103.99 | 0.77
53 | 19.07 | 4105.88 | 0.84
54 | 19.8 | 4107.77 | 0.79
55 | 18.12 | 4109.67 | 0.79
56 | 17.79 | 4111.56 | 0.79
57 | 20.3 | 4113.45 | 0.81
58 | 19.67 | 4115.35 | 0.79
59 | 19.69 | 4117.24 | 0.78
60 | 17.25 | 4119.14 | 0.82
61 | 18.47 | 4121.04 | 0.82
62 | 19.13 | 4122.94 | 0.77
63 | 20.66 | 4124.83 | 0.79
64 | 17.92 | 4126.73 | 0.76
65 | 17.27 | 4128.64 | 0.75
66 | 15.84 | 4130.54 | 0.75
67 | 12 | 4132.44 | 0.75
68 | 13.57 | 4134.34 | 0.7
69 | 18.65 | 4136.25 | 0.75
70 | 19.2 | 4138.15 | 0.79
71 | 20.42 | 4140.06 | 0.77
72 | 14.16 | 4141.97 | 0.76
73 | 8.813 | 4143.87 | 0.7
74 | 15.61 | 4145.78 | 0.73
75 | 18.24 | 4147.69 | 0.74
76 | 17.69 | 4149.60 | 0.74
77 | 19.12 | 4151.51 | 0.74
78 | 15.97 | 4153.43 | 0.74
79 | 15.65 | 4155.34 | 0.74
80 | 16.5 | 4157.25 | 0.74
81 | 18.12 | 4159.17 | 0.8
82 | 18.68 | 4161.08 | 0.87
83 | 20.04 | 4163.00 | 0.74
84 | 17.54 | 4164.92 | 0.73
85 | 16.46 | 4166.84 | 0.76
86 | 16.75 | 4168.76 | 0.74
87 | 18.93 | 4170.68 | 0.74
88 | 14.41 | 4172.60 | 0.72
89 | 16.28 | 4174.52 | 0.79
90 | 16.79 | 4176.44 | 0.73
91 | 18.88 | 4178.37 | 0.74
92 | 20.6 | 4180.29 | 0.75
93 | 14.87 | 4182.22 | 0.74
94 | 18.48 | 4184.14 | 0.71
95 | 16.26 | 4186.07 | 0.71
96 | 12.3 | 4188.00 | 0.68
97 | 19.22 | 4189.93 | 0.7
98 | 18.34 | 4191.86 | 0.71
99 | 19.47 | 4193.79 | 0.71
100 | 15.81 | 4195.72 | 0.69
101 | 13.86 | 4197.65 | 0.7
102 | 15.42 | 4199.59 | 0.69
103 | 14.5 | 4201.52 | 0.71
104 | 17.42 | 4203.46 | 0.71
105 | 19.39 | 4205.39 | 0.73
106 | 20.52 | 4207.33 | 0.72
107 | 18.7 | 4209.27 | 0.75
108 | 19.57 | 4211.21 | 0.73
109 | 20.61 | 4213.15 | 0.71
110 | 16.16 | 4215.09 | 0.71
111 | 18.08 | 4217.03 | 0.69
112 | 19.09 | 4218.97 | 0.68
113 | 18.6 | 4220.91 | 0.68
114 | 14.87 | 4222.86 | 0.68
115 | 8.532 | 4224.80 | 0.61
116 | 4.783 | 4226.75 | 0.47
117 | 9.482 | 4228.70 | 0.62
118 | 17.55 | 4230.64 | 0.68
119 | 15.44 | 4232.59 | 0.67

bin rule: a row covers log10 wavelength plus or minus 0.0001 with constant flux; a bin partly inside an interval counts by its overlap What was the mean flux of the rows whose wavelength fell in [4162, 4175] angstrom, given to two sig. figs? 17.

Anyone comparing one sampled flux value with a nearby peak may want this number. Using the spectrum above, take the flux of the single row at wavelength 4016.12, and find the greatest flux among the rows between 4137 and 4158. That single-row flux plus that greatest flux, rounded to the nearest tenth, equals 37.8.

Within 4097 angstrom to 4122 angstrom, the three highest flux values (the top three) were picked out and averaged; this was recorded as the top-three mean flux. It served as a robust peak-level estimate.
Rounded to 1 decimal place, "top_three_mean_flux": 19.9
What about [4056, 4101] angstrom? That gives 21.9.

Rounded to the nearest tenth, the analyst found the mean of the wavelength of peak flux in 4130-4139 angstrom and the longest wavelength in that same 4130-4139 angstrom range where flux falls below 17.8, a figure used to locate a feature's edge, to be 4136.2 angstrom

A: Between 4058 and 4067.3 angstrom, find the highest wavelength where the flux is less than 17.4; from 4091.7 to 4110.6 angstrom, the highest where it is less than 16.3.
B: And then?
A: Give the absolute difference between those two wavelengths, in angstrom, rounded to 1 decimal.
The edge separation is 37.6 angstrom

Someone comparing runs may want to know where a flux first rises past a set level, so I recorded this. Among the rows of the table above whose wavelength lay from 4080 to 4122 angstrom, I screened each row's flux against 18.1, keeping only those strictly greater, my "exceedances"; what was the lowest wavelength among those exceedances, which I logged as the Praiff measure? 4081.38 angstrom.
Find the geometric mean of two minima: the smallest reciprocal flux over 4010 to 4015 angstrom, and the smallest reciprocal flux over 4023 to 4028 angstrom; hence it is 0.0529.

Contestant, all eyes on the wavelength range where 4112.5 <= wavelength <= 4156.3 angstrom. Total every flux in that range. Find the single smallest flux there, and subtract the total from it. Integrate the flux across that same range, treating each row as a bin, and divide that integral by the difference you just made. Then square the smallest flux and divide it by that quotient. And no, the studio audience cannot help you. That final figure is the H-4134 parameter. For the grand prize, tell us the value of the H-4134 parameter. -40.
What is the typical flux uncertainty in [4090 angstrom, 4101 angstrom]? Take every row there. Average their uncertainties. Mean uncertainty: 0.83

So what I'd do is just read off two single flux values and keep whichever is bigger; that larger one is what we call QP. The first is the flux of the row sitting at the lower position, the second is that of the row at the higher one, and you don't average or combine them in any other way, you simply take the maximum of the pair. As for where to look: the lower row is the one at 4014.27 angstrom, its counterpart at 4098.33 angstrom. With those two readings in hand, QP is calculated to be 17.7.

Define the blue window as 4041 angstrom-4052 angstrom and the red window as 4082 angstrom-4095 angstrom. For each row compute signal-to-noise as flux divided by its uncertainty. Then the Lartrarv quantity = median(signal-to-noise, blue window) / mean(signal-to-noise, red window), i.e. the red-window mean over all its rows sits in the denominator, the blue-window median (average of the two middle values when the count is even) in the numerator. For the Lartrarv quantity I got 0.81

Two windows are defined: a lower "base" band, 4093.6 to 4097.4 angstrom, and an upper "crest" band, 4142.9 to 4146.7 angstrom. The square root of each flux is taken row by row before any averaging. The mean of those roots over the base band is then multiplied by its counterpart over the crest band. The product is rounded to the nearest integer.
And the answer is 15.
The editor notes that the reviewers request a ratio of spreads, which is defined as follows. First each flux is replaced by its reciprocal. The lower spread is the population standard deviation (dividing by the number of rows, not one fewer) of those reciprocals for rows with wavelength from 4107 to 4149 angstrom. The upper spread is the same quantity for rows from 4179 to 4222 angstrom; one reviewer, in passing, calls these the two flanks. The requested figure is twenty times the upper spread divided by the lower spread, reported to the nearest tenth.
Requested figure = 11.7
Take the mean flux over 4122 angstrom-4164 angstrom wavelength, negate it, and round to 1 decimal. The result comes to -17.0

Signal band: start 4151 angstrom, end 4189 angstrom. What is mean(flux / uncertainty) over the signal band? 23.0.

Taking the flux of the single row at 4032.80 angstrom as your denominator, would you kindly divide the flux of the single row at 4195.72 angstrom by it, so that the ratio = 1.40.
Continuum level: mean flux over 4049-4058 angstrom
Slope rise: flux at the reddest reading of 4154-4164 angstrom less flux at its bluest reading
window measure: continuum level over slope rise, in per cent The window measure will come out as 392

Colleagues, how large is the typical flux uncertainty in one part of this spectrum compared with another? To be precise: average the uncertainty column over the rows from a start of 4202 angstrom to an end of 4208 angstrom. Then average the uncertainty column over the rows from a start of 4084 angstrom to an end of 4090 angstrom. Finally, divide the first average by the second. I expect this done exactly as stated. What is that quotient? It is 0.885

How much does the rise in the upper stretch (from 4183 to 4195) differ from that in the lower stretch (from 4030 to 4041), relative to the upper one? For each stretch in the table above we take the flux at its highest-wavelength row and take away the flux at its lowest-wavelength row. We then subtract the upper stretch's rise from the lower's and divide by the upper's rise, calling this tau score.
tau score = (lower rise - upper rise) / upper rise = 4.5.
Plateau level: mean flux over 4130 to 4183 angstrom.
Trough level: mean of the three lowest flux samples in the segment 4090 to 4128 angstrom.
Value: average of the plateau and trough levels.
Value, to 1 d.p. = 15.9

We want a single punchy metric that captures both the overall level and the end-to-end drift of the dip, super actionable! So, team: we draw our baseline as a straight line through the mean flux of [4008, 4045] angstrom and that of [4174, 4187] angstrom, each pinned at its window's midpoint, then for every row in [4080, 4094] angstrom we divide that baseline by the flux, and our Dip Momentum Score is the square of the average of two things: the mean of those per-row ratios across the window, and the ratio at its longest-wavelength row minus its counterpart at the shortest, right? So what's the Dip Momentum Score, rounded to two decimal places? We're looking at 0.16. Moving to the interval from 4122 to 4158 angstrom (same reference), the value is 0.38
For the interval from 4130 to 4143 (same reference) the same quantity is 0.38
